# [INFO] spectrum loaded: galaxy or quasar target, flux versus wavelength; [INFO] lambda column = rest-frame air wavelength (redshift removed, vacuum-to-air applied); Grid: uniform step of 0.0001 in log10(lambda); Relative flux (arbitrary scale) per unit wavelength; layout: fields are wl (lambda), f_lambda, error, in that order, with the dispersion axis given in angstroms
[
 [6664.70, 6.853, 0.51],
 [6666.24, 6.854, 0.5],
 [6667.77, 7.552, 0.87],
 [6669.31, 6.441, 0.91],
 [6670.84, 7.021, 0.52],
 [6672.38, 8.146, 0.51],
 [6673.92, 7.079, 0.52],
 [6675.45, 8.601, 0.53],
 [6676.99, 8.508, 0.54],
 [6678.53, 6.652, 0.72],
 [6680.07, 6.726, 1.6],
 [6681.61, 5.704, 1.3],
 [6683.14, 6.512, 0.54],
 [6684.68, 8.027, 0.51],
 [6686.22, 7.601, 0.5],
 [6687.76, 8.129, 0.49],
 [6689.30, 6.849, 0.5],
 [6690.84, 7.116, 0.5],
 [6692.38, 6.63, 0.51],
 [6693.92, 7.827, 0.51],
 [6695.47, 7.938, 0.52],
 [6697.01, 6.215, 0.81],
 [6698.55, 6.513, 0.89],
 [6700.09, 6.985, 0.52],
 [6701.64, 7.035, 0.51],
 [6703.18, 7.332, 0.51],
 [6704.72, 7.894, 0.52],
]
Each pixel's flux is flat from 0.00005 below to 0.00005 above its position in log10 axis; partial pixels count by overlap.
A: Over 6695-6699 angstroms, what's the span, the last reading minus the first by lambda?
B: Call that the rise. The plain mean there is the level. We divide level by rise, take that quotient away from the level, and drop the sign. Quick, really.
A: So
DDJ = 12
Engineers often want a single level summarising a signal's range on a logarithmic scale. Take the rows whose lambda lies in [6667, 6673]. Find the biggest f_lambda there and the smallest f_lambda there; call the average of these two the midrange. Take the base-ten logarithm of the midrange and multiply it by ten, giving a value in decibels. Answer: 8.63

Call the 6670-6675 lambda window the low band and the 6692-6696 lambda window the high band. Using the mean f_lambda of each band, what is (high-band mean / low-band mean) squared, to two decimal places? 1.01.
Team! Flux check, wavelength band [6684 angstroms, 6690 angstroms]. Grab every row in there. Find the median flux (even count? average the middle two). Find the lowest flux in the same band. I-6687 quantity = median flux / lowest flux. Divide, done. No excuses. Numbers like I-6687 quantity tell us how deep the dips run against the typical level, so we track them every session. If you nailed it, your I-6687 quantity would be 1.14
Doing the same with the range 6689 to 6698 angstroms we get 1.12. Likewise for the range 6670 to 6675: 1.01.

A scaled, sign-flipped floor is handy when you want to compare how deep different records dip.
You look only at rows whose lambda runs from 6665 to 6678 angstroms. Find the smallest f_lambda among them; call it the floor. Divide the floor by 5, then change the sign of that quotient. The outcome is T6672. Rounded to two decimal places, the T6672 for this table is -1.29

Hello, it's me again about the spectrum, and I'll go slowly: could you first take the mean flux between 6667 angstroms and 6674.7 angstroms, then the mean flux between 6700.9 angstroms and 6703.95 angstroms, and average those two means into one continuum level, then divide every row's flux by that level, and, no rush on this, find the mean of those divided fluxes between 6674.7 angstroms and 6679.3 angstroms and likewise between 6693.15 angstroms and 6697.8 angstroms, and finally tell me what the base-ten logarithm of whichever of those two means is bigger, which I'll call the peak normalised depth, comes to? 0.04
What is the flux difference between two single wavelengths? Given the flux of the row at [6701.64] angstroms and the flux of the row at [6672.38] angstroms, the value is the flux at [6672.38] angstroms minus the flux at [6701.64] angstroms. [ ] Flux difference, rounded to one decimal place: 1.1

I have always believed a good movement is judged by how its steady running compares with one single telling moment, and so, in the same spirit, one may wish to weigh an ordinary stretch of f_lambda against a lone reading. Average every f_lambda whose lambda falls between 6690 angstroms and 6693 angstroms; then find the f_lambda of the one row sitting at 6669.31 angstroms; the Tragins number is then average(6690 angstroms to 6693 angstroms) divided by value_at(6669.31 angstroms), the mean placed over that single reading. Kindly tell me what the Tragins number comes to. 1.07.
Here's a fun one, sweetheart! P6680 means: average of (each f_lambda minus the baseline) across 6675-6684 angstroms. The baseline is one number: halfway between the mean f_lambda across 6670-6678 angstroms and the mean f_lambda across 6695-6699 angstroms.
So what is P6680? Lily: -0.26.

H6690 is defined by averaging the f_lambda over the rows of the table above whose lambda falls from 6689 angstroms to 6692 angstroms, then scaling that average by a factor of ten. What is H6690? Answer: 70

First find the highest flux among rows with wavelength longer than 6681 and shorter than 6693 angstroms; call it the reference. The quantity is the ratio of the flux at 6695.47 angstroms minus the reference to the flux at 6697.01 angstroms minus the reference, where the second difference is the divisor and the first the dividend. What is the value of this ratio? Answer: 0.1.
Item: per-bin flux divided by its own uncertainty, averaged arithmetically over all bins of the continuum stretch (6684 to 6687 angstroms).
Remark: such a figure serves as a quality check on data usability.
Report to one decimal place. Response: 15.5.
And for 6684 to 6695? 14.8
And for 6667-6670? 7.9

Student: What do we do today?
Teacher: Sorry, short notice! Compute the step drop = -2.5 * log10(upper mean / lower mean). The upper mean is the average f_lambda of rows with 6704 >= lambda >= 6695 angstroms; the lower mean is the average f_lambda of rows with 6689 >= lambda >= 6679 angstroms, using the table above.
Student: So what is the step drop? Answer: 0.017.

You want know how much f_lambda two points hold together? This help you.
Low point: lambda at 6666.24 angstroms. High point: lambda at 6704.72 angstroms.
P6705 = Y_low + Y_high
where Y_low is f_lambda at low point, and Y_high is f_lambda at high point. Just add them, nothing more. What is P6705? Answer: 14.7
